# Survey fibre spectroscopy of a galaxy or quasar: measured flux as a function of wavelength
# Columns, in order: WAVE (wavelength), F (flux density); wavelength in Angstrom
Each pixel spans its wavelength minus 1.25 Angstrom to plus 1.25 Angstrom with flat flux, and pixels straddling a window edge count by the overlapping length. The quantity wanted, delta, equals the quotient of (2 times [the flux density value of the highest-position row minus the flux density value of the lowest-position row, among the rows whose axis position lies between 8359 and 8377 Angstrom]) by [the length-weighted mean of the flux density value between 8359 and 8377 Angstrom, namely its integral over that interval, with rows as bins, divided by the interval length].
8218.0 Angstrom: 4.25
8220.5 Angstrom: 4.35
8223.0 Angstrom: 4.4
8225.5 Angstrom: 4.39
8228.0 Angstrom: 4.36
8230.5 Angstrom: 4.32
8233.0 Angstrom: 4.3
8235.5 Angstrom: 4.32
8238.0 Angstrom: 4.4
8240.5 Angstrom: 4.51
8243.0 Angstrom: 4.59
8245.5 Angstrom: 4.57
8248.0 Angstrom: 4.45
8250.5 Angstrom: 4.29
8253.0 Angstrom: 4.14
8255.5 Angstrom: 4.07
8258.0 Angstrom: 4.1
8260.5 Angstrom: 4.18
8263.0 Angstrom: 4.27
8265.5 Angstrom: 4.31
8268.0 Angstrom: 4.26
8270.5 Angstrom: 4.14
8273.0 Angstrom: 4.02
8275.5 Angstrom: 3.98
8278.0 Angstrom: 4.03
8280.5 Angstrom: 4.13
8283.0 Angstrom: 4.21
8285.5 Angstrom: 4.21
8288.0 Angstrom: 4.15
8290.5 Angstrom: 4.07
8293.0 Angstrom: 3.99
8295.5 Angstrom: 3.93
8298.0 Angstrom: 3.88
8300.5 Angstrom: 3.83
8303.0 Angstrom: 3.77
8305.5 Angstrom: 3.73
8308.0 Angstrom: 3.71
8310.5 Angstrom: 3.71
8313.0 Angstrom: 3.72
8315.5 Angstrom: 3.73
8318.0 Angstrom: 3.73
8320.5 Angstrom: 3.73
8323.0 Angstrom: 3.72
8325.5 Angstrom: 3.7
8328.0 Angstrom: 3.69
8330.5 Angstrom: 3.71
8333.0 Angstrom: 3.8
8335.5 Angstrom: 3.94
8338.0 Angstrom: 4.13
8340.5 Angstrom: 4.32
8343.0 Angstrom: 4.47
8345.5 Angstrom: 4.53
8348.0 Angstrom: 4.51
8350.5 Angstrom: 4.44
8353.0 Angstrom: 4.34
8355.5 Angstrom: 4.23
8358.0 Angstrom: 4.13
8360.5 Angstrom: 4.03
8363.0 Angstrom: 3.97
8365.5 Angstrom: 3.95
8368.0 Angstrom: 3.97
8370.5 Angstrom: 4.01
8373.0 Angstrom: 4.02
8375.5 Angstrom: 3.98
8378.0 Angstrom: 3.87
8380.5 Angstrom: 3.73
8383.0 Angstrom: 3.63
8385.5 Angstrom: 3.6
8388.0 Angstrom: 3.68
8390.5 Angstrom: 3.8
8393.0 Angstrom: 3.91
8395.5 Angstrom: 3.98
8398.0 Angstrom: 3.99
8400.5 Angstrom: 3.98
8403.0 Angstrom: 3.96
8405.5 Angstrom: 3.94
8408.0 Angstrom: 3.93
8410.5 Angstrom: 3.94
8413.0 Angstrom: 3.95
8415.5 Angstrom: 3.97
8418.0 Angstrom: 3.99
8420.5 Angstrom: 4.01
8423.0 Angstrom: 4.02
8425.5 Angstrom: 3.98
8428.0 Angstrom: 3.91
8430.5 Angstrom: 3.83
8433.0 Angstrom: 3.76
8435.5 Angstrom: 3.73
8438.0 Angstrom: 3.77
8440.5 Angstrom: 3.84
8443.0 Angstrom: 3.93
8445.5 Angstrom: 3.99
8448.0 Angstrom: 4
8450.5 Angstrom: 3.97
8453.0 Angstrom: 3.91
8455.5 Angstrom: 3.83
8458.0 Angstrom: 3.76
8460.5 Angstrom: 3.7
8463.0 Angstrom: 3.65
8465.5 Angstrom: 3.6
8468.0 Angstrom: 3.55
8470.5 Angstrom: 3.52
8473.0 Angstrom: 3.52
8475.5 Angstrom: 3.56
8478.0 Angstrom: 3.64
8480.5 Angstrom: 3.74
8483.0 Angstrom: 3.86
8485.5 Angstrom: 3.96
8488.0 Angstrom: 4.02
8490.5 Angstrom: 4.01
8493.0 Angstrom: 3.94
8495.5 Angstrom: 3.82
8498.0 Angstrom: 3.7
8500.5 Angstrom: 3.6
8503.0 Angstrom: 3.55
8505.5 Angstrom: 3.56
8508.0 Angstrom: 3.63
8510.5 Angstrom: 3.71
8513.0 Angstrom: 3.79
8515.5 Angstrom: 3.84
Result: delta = -0.03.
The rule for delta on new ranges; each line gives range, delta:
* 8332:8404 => 0.08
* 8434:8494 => 0.11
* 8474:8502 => 0.02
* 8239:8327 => -0.40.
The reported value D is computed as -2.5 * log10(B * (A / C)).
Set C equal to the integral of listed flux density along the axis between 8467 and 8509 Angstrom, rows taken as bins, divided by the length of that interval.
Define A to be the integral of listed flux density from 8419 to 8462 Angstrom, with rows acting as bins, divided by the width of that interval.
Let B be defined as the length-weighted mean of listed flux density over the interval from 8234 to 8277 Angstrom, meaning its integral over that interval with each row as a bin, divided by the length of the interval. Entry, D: -1.62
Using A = 3.88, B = 4.27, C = 3.72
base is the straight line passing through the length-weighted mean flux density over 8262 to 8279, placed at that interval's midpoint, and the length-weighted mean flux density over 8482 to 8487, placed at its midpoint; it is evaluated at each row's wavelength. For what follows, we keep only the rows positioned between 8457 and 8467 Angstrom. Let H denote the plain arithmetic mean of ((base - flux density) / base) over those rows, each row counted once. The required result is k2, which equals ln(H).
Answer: -2.7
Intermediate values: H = 0.067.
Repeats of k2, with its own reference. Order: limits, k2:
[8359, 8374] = -4.4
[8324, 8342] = -3.1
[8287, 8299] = -3.6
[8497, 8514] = -2.8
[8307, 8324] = -2.4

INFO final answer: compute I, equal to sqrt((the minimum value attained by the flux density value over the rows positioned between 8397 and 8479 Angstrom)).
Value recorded 1.88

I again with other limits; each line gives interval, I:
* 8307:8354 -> 1.92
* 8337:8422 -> 1.90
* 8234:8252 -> 2.07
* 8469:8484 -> 1.88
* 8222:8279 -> 1.99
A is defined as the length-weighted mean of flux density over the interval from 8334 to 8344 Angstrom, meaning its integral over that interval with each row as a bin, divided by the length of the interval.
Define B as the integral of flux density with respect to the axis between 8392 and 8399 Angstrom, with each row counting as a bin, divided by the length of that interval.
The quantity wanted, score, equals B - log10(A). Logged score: 3.34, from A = 4.20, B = 3.96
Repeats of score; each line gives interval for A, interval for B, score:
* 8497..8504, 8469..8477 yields 2.98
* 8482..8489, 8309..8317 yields 3.12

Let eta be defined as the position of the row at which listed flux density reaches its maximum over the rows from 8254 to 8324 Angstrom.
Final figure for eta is 8265.5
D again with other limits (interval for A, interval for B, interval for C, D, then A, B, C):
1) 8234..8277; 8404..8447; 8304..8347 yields -1.58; 4.27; 3.91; 3.89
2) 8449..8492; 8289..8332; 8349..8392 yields -1.39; 3.76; 3.79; 3.97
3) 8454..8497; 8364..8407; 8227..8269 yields -1.32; 3.75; 3.88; 4.32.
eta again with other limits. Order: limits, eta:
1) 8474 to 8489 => 8488.0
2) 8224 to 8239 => 8238.0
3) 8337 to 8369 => 8345.5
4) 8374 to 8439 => 8423.0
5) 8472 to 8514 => 8488.0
